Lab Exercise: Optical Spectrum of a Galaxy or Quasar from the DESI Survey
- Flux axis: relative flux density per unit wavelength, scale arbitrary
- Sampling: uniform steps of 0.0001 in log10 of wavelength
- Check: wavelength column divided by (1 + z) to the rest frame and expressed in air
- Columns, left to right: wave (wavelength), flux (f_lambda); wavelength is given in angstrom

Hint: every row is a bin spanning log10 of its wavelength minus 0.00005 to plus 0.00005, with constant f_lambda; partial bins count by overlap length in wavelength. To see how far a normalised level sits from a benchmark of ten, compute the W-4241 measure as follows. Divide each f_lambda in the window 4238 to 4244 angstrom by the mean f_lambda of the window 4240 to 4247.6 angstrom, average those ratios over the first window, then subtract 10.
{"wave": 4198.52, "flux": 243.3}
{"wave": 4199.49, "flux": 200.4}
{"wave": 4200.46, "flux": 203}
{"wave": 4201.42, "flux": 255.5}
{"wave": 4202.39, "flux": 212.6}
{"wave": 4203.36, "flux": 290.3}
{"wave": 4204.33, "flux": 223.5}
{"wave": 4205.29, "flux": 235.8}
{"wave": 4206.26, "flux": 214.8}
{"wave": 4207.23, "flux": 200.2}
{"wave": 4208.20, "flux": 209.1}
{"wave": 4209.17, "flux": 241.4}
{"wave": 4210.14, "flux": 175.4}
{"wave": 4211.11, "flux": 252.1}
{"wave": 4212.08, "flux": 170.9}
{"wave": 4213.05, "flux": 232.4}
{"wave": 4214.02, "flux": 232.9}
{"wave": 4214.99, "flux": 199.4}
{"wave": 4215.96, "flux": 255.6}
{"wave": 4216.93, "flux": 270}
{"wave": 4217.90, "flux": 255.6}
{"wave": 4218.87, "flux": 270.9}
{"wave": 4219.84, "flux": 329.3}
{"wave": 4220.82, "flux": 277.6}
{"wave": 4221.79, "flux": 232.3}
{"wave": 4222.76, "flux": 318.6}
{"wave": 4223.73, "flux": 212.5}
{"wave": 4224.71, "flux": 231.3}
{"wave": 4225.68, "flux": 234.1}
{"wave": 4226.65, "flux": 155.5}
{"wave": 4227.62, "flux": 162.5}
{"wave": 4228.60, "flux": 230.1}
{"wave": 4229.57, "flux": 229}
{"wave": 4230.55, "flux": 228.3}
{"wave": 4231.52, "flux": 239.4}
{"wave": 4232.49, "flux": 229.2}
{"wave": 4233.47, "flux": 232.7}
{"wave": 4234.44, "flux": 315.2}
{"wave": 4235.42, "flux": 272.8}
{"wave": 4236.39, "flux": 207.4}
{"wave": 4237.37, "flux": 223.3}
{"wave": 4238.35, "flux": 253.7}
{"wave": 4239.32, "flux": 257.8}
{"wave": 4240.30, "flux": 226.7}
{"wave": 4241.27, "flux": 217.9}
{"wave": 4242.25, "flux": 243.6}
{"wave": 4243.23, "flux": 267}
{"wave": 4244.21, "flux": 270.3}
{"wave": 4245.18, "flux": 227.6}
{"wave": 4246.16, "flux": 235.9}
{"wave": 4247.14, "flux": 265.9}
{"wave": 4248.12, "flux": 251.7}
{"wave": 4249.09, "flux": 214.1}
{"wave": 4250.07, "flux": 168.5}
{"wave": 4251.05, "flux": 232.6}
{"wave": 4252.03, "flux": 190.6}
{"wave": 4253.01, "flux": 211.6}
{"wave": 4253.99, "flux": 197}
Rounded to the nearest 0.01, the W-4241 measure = -9.00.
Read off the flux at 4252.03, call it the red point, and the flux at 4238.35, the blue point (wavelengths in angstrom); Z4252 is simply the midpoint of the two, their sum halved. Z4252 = 222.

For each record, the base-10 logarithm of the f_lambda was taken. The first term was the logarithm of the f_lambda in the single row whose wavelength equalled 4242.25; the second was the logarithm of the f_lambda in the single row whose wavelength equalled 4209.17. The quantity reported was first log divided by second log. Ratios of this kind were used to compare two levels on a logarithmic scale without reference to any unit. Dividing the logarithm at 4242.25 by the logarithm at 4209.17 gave 1.00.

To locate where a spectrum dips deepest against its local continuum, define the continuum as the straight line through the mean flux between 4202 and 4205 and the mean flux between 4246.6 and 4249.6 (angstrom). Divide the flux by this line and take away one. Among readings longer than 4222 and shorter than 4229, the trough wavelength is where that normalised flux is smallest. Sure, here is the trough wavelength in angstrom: 4226.65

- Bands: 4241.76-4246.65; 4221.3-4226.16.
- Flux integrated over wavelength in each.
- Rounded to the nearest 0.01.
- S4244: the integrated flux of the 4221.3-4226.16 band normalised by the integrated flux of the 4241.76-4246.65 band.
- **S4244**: 0.98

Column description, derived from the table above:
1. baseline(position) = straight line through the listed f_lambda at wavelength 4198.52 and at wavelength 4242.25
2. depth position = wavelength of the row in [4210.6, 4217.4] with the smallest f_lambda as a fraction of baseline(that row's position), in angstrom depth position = 4212.08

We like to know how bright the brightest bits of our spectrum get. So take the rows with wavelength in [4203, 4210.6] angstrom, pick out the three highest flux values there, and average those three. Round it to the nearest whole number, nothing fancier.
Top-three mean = 256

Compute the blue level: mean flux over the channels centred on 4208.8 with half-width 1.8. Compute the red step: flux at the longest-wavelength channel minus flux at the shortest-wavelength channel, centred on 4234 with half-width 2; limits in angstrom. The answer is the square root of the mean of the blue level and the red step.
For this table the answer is 11.2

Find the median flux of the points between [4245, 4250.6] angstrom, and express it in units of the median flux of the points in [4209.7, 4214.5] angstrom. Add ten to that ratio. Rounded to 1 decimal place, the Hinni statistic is 11.0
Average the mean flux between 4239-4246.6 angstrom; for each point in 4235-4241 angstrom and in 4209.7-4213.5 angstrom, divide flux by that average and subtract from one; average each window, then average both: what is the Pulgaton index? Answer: 0.08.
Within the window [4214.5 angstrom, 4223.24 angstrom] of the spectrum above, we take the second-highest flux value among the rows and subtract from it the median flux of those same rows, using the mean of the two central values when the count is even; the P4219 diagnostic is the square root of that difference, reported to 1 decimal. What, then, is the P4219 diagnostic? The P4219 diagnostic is 7.0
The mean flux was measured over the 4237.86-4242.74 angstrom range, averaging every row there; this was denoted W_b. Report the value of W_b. 240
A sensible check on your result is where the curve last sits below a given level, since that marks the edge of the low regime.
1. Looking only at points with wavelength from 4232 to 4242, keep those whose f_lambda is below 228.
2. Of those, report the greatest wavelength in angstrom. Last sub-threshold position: 4241.27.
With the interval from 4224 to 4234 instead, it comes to 4227.62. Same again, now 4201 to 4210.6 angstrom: 4210.14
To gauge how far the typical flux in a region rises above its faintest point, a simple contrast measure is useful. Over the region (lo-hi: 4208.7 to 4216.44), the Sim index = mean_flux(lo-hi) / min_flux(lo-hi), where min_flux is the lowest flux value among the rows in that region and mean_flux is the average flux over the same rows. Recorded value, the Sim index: 1.29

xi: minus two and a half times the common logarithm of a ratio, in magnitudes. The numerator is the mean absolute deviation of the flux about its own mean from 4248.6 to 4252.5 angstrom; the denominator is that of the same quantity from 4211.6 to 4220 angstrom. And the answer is 0.5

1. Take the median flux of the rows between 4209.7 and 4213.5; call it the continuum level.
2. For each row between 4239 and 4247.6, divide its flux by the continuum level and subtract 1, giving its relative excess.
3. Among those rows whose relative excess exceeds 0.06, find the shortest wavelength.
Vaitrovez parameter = 4239.32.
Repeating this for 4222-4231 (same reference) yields 4222.76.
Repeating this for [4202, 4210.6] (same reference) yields 4203.36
